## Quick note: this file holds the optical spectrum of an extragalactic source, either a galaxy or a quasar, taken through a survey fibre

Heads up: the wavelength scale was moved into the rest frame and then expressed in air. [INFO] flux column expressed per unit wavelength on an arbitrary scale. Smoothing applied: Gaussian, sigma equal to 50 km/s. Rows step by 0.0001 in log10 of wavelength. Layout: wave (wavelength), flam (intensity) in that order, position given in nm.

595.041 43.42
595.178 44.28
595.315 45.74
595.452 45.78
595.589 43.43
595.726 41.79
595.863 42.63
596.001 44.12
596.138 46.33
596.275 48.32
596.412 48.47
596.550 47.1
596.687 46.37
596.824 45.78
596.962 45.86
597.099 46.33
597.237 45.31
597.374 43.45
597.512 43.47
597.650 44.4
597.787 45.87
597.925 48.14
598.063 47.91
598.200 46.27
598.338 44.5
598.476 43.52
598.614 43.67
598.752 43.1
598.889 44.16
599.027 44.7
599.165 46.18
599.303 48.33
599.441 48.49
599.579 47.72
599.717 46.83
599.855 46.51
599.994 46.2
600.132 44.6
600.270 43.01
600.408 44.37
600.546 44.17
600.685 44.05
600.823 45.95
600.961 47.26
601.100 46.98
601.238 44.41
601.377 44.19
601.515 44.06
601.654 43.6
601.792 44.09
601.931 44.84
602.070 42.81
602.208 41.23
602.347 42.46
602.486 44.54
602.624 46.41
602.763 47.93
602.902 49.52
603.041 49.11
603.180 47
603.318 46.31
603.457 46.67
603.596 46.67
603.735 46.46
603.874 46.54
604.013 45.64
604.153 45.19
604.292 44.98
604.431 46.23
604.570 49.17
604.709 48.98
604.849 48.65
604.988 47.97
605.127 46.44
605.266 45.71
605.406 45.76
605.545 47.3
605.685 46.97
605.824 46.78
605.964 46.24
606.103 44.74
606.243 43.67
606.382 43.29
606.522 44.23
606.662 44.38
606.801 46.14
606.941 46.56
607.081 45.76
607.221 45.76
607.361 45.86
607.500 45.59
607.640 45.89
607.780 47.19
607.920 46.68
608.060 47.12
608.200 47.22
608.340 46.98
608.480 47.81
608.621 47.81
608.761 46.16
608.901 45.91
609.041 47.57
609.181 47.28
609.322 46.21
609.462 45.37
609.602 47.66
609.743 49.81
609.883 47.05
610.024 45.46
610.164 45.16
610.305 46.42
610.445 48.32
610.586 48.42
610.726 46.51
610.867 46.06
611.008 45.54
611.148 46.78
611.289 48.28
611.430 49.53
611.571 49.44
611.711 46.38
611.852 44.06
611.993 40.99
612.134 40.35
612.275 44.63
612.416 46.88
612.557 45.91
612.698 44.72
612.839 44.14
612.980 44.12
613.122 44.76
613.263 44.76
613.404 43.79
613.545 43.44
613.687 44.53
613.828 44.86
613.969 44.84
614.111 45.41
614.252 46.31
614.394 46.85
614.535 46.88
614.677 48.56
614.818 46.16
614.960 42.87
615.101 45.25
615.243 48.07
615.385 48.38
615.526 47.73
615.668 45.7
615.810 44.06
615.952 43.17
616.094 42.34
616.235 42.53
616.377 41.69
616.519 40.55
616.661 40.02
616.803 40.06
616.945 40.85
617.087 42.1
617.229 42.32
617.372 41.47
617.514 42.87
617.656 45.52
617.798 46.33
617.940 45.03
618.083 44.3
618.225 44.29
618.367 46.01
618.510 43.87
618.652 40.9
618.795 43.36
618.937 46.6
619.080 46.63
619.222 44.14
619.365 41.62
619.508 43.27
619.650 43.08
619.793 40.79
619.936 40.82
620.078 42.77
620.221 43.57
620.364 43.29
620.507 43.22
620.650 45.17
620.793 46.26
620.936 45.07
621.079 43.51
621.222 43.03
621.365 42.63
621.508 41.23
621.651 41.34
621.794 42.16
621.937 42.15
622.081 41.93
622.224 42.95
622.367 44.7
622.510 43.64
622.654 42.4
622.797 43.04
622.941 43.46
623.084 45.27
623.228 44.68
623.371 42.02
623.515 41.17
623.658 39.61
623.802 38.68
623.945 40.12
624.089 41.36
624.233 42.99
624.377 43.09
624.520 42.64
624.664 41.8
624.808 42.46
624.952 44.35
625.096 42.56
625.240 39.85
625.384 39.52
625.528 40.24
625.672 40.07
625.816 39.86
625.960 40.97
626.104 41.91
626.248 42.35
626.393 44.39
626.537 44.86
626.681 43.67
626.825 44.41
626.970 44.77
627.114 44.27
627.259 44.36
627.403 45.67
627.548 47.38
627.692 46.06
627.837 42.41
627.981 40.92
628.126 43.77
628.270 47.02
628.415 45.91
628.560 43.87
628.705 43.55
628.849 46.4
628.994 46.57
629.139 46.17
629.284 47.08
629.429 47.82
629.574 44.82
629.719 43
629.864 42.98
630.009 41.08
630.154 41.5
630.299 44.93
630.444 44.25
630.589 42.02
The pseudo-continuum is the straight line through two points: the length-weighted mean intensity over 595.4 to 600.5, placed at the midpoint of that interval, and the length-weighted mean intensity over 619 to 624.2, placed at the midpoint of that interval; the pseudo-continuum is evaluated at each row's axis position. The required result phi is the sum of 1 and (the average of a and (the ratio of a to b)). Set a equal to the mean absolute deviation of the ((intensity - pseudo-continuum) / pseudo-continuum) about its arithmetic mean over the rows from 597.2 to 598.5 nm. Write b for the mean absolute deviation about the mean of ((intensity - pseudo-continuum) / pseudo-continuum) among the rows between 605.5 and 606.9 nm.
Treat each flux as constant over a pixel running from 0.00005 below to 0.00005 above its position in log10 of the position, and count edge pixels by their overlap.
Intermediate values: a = 0.031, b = 0.029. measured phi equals 1.56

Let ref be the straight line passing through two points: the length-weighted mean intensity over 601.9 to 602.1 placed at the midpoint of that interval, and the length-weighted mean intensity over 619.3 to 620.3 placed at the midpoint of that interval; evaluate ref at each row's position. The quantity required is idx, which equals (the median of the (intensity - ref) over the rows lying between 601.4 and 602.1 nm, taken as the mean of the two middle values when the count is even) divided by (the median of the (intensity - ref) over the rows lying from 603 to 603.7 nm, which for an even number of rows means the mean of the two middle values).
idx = 0.1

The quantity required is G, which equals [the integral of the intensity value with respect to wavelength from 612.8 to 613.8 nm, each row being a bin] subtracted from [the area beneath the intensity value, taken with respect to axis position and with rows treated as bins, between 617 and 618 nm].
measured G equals -0.6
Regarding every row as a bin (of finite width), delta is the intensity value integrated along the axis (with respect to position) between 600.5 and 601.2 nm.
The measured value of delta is 32.0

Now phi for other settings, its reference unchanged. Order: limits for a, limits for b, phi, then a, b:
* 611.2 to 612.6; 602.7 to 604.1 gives 2.35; 0.057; 0.022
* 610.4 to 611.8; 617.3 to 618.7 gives 1.45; 0.029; 0.033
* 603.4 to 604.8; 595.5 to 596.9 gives 1.27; 0.022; 0.044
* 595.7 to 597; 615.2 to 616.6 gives 1.36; 0.038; 0.055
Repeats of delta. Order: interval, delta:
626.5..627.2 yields 31.0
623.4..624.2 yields 32.3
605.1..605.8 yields 32.5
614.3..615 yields 32.5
